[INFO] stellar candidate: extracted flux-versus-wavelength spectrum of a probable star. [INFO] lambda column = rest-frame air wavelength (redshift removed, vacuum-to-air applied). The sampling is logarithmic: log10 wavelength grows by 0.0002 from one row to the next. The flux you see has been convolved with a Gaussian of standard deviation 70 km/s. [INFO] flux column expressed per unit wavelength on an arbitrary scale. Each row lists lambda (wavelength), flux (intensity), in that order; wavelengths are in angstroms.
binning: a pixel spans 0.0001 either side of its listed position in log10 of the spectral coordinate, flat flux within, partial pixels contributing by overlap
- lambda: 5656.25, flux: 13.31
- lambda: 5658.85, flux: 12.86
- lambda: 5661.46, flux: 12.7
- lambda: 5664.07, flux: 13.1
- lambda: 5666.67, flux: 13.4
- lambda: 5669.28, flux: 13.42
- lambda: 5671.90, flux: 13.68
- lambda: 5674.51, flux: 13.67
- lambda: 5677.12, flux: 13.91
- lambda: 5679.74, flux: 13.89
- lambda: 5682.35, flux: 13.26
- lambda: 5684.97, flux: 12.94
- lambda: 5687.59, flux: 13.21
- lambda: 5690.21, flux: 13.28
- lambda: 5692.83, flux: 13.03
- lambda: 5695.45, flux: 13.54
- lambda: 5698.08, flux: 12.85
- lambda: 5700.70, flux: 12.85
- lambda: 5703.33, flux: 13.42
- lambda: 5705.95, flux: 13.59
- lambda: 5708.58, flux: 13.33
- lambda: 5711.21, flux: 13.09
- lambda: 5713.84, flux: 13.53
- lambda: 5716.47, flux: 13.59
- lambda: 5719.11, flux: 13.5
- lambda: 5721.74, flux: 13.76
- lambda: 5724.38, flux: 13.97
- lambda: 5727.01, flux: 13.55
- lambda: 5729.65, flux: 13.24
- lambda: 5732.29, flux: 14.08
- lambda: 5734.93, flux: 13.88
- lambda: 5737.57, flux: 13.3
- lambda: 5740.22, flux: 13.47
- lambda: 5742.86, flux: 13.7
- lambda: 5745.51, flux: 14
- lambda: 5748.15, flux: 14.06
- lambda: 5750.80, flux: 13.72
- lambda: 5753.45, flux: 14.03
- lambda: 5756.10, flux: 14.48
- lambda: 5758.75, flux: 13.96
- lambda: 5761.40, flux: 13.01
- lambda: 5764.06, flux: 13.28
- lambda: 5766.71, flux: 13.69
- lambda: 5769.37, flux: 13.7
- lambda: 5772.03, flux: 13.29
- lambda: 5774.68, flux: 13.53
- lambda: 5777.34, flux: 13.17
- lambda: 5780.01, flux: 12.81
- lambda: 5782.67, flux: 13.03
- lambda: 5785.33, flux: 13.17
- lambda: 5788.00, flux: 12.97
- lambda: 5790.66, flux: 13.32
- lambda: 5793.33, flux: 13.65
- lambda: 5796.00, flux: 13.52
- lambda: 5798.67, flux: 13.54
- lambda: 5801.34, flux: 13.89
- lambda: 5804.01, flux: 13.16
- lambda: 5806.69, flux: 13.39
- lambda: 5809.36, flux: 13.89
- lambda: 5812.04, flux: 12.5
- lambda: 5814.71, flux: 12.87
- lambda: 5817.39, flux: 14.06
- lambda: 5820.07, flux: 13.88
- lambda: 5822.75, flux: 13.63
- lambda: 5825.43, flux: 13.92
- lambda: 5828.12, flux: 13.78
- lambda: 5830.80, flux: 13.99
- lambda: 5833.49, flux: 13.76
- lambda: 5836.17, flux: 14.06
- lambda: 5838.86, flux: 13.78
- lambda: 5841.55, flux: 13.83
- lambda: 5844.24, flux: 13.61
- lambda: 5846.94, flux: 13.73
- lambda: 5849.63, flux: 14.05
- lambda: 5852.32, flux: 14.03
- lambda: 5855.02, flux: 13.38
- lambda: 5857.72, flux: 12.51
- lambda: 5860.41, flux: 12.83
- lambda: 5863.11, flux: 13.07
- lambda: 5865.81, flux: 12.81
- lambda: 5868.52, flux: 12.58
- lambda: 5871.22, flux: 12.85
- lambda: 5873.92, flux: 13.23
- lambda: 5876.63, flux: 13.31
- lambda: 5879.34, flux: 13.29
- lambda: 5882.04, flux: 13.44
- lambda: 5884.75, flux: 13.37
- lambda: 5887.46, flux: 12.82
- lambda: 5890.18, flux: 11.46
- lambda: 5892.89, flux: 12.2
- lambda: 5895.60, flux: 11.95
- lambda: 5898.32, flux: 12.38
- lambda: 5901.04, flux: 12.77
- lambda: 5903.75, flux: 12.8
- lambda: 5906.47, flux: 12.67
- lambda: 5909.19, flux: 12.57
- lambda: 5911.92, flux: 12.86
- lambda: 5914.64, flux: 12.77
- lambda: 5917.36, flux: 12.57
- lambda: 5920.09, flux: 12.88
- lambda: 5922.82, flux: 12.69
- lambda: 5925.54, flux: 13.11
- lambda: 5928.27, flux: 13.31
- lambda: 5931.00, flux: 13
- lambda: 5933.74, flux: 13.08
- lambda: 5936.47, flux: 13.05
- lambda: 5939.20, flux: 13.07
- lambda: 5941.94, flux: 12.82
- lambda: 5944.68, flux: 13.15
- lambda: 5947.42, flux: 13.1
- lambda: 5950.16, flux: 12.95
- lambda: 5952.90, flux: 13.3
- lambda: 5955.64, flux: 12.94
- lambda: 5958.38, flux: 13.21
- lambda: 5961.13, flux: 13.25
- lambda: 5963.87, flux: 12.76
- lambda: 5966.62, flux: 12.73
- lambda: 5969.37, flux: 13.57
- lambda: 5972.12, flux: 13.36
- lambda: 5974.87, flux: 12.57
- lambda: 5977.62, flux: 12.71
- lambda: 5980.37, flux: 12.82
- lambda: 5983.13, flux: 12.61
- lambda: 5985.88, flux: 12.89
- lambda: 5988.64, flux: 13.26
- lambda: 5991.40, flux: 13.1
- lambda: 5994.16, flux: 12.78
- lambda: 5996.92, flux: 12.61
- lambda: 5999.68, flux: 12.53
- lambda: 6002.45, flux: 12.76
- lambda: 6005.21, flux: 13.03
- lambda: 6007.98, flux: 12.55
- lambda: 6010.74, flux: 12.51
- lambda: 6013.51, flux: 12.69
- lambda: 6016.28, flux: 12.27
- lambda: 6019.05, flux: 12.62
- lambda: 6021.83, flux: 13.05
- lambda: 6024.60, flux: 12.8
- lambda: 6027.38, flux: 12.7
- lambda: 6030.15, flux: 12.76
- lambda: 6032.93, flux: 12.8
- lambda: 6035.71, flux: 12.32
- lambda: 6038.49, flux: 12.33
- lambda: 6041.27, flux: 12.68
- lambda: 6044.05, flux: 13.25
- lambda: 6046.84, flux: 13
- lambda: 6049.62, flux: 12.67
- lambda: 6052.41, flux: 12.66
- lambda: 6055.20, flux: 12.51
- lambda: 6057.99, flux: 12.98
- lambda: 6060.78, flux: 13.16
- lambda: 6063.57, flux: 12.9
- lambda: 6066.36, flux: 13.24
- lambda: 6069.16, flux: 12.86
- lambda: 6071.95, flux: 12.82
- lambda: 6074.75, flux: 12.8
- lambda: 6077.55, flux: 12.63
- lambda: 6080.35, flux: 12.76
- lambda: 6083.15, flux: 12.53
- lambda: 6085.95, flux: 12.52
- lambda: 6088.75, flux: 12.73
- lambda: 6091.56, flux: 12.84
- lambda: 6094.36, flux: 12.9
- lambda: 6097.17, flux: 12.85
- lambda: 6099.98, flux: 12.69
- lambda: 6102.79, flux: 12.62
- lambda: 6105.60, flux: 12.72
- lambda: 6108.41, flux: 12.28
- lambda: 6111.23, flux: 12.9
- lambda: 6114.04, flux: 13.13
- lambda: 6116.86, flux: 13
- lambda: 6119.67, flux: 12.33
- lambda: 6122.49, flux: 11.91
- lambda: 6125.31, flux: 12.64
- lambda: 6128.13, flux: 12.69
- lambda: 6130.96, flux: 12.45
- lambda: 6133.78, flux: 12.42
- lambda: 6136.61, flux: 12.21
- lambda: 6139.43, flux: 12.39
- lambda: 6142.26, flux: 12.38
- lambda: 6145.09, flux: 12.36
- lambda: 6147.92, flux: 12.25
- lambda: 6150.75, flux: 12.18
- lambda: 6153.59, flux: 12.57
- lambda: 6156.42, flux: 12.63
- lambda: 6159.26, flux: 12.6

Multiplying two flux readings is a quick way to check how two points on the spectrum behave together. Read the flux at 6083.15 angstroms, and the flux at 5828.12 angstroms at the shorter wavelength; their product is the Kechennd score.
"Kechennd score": 173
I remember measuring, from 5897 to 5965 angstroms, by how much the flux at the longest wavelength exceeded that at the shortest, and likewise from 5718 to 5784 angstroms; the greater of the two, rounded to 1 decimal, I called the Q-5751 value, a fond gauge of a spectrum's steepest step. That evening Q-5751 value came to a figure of 0.4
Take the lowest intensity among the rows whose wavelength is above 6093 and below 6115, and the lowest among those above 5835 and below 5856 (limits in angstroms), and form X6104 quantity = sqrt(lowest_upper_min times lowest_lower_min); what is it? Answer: 12.8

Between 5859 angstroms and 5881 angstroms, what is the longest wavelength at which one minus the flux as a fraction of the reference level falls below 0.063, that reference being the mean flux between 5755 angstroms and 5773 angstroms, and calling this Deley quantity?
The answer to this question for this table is 5879.34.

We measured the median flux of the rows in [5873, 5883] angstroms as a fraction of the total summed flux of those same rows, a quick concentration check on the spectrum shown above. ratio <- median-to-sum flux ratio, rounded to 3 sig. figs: 0.250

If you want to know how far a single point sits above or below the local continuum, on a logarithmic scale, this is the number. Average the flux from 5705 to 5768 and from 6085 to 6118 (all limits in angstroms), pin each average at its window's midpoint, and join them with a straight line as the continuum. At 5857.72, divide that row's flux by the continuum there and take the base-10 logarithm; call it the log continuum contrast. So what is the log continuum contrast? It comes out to -0.029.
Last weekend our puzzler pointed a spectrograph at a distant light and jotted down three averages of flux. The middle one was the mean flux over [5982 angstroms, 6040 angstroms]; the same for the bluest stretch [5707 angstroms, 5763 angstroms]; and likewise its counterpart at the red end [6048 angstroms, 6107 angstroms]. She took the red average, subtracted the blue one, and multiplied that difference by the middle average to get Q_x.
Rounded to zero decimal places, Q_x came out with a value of -11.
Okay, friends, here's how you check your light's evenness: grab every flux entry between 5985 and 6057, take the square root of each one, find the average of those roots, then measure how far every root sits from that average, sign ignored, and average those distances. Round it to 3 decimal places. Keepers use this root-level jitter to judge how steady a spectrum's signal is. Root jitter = 0.029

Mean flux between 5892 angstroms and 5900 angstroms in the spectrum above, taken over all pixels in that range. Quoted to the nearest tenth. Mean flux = 12.2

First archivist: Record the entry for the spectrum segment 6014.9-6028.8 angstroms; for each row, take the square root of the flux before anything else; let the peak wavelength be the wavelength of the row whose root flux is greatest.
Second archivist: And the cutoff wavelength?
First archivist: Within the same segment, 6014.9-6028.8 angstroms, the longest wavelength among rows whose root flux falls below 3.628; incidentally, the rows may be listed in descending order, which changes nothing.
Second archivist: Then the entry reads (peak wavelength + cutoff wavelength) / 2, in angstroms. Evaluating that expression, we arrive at 6024.6 angstroms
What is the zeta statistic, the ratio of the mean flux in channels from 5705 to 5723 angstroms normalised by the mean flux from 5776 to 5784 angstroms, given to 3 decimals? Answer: 1.037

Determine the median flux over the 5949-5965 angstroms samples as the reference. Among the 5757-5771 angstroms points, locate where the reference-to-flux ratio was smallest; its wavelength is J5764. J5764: 5758.75 angstroms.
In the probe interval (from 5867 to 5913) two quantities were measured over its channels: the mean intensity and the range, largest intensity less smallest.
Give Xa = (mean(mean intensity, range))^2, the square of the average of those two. 54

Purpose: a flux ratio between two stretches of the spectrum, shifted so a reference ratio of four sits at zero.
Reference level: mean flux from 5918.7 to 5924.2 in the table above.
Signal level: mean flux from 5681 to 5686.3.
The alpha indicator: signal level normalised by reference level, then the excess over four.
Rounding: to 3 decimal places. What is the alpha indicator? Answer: -2.975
